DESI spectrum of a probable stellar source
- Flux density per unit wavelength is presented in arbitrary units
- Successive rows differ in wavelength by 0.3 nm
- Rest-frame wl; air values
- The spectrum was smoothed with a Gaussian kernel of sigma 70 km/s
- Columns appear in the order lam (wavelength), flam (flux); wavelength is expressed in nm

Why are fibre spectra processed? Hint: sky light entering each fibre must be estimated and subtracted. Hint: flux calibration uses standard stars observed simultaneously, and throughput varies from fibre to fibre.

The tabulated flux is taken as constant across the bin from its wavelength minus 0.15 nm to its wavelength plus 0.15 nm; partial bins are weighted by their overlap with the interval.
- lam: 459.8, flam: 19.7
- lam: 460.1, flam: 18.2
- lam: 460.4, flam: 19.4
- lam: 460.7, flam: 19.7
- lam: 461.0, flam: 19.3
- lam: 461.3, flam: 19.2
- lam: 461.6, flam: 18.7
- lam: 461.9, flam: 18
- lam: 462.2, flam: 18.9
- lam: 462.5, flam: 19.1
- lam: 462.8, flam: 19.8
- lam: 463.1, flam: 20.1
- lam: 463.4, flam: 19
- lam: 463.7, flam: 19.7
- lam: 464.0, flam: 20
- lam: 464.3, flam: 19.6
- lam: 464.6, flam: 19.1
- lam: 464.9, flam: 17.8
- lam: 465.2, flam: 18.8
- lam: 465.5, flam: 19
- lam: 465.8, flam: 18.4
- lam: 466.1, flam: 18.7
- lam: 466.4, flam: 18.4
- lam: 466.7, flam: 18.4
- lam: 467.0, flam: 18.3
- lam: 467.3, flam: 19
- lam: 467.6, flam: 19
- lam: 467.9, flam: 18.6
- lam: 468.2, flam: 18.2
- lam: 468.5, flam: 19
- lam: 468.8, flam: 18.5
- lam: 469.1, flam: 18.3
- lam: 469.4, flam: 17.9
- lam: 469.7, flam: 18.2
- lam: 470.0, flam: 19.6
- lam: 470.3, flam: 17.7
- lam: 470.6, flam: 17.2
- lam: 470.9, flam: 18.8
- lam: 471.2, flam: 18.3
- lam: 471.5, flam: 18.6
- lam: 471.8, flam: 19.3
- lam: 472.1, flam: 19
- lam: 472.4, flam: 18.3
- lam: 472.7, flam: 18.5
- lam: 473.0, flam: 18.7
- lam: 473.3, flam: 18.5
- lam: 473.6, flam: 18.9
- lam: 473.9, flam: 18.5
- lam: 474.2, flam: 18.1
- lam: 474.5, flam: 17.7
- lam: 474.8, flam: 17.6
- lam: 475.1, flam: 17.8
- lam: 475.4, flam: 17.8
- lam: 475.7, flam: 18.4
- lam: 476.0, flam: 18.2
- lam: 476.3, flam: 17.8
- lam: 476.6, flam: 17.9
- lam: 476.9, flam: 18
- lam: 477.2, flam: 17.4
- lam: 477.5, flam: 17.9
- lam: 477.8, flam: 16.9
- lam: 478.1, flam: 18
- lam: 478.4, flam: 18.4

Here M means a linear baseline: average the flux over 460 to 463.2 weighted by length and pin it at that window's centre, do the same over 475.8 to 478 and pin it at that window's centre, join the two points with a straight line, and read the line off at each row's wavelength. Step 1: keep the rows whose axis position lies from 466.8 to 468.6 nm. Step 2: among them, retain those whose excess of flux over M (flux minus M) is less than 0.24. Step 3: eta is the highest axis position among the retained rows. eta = 468.2 nm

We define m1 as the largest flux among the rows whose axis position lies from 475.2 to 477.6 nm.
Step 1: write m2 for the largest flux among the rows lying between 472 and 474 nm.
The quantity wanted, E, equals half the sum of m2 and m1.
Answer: 18.7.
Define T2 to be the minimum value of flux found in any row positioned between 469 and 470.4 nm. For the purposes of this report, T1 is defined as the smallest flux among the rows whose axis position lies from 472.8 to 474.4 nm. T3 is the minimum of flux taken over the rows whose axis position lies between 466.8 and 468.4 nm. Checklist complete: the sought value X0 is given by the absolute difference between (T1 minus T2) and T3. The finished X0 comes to 17.8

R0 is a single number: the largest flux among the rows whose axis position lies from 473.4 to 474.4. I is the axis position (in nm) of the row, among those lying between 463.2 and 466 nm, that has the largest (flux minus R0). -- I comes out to 464.0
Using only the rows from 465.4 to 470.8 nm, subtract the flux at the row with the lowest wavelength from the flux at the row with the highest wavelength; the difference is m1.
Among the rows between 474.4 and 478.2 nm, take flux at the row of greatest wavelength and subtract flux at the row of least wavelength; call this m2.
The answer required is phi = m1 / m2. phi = -6.0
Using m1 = -1.8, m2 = 0.3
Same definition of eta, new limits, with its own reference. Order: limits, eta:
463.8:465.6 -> 465.5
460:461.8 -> 461.6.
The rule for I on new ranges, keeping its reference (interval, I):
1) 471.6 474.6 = 471.8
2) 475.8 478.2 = 476.0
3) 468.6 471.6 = 470.0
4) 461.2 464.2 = 463.1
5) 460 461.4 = 460.7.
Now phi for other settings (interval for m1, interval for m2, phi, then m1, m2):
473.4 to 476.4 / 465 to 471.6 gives 5.5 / -1.1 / -0.2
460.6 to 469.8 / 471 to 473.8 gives -2.5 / -1.5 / 0.6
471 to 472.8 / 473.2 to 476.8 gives -0.3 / 0.2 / -0.6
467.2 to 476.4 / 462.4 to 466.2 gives 3.0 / -1.2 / -0.4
